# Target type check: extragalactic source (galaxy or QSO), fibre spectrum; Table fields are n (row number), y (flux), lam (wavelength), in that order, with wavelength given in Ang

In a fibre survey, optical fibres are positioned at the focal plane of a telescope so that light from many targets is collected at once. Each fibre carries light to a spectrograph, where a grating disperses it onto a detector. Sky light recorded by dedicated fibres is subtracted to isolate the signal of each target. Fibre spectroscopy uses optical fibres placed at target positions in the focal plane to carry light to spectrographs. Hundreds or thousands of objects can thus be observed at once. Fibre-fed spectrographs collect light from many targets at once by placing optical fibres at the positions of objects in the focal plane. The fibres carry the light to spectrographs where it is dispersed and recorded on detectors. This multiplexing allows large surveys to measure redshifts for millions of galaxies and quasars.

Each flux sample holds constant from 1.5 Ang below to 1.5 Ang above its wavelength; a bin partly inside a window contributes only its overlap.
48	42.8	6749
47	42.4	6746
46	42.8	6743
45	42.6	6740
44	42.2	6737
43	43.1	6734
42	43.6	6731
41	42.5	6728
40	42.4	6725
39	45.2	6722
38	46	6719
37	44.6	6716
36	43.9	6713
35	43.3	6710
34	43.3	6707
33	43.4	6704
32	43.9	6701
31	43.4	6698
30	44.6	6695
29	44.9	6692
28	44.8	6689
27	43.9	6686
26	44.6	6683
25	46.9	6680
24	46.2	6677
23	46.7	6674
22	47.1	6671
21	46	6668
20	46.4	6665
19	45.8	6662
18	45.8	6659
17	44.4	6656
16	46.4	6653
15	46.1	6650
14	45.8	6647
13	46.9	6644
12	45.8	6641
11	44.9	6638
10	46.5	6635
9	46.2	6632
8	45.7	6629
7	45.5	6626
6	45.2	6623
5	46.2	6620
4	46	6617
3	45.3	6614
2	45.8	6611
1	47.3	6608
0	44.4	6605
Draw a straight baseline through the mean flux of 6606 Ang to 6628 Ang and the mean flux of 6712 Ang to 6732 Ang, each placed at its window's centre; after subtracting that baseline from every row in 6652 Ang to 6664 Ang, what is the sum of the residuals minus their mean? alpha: 1.3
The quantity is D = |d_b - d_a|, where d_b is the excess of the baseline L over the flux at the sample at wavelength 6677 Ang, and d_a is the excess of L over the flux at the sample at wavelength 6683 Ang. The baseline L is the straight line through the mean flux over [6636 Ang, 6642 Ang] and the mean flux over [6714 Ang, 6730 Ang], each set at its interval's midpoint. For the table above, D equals 1.51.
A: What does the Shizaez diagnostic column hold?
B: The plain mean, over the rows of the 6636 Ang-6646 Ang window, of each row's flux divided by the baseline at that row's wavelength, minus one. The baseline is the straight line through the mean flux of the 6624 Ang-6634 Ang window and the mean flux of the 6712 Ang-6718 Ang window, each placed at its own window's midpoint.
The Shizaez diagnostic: 0.006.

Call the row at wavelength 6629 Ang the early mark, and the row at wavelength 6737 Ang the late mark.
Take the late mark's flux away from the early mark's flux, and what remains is 3.5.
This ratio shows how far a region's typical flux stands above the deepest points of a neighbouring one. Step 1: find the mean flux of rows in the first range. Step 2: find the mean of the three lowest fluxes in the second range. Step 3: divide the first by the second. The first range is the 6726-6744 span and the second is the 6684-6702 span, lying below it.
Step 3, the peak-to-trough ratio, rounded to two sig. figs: 0.98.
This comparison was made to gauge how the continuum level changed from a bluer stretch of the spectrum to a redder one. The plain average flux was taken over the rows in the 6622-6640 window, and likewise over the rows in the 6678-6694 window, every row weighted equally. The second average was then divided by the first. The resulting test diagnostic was 0.986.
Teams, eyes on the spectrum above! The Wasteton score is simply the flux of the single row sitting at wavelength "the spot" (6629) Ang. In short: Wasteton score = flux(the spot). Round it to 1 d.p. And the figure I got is 45.7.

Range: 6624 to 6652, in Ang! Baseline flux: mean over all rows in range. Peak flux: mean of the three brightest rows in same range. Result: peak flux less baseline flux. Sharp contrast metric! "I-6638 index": 0.60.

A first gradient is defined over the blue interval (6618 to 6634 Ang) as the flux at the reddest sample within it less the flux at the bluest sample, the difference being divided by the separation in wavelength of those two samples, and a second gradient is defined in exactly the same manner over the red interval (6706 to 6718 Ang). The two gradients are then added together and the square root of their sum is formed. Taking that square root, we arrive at 0.38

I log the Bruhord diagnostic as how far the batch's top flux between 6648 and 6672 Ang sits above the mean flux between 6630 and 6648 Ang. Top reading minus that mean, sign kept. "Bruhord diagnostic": 1.1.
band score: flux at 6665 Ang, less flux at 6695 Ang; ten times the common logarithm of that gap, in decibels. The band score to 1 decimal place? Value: 2.6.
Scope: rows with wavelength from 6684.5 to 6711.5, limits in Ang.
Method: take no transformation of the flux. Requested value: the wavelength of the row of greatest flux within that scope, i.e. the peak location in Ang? 6692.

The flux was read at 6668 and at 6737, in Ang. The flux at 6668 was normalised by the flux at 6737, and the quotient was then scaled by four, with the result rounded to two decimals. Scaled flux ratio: 4.36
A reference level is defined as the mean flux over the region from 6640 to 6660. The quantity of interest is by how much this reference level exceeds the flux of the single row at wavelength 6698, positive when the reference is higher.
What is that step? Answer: 2.5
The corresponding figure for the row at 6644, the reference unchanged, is -1.0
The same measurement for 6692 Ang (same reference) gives 1.0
